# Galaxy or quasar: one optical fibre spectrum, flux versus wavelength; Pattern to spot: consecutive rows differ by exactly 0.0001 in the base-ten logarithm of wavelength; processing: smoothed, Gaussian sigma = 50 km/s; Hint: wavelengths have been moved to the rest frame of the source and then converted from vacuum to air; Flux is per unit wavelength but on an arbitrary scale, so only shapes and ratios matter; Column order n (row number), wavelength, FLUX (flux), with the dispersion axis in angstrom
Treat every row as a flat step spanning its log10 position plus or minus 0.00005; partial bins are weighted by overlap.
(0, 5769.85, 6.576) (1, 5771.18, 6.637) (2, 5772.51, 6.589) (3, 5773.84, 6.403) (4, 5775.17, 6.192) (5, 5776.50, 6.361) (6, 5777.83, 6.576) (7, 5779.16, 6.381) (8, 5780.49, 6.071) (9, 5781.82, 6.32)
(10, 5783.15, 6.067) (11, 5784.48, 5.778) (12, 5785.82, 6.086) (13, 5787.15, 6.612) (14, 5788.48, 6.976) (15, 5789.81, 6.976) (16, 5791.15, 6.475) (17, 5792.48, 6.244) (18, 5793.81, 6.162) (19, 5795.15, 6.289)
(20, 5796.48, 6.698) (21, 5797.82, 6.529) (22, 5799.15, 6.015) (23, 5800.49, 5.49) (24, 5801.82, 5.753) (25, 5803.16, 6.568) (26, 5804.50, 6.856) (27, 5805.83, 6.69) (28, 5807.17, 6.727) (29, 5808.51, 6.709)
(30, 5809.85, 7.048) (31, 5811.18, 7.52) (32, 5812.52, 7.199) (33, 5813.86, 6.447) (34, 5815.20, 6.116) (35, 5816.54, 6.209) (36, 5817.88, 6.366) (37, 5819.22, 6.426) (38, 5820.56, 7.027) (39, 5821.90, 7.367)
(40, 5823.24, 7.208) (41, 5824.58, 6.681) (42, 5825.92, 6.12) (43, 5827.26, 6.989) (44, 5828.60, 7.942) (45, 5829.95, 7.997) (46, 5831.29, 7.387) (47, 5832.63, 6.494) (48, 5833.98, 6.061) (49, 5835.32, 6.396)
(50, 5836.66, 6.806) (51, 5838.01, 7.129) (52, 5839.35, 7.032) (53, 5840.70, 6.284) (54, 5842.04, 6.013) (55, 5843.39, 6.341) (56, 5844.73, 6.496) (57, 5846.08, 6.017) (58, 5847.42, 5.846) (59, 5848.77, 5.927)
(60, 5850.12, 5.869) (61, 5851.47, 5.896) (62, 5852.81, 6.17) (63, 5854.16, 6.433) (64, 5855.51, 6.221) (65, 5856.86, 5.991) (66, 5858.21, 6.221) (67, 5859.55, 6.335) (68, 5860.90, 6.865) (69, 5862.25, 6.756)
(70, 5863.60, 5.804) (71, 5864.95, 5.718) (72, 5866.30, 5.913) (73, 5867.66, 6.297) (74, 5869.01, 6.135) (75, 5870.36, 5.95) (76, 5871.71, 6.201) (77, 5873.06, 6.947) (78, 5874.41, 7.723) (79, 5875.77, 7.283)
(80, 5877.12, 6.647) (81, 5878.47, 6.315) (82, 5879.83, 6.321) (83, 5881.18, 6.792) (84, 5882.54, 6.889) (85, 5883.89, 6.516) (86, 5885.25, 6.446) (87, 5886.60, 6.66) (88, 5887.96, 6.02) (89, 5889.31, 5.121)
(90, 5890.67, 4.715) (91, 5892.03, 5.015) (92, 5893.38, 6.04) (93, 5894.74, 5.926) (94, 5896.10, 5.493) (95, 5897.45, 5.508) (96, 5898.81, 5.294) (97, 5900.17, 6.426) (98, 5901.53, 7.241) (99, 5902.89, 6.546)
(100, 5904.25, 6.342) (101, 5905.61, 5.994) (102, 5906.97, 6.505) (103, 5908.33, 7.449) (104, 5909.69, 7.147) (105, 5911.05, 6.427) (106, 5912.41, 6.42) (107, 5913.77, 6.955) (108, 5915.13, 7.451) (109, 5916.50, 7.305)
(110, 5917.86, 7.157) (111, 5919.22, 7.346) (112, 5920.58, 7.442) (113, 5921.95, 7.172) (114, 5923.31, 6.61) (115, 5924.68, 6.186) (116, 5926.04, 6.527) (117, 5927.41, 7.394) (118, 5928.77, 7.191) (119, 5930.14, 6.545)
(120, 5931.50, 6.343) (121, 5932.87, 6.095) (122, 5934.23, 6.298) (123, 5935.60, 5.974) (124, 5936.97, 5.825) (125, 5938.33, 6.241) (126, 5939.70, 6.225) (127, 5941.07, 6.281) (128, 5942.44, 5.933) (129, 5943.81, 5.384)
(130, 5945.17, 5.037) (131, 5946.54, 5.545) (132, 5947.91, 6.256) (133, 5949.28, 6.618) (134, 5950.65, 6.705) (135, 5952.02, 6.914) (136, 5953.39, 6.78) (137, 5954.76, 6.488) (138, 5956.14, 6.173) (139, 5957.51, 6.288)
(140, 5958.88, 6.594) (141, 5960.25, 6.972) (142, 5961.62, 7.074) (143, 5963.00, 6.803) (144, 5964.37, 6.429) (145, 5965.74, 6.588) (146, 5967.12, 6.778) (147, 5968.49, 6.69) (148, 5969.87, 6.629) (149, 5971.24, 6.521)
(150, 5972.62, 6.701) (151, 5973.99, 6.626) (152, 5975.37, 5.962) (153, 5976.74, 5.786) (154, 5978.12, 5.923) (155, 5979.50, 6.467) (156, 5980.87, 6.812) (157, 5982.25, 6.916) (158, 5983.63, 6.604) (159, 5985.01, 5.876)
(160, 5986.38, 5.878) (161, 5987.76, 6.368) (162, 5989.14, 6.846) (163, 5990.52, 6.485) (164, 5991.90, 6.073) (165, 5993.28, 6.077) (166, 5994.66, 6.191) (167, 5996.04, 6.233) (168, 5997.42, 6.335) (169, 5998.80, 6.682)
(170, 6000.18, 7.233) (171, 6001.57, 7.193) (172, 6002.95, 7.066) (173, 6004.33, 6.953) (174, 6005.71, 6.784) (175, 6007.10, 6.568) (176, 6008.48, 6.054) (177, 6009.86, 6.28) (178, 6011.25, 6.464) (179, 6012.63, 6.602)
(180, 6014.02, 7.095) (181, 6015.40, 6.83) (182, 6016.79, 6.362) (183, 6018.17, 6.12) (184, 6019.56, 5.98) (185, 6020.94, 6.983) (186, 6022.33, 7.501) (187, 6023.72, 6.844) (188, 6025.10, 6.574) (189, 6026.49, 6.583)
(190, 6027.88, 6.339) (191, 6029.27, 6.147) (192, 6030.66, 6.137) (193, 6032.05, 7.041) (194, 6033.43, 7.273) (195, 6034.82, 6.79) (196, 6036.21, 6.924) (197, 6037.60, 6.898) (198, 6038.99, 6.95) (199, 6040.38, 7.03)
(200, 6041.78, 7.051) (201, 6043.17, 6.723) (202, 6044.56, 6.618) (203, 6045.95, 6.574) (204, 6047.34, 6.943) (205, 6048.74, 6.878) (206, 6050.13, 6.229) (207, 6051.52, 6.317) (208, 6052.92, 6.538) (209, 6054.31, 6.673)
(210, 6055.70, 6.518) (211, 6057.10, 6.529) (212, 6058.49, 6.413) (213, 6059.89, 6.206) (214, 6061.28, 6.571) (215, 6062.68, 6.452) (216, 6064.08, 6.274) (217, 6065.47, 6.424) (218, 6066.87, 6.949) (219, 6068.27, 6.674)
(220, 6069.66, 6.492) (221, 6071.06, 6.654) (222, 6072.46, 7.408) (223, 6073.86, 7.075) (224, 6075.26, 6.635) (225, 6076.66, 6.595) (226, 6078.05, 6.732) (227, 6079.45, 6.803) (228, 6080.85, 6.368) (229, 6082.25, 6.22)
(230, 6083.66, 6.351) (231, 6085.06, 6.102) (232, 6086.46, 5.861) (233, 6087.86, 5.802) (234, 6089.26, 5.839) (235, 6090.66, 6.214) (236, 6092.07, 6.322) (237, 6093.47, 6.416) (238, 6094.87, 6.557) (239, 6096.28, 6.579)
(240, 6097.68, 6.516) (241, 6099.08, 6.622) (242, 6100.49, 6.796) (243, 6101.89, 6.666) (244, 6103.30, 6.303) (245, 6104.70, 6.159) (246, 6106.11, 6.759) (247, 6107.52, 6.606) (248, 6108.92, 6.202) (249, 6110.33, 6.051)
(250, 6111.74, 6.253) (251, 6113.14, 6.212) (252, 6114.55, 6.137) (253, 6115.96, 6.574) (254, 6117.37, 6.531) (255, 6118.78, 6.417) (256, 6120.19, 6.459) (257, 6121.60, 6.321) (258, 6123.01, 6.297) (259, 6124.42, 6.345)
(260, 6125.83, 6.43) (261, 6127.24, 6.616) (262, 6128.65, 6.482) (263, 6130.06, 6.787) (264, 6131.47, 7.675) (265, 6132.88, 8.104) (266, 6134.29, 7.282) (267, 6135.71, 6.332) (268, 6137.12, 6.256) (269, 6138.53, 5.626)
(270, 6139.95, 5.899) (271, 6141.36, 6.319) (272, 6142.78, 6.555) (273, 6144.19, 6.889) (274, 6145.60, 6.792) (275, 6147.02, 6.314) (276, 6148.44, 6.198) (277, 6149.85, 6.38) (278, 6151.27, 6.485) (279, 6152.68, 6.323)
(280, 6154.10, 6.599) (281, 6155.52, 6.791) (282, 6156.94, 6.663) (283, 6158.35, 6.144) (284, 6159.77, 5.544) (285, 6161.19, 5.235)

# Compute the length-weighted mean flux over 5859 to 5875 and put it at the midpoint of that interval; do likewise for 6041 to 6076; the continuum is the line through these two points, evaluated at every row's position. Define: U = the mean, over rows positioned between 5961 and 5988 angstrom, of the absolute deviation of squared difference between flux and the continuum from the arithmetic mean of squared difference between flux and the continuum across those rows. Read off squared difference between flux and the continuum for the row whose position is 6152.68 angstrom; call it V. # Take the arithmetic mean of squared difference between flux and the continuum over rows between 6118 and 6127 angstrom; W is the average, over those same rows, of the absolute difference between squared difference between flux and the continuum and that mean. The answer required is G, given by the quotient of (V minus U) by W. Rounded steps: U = 0.15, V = 0.19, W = 0.0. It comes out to 0.9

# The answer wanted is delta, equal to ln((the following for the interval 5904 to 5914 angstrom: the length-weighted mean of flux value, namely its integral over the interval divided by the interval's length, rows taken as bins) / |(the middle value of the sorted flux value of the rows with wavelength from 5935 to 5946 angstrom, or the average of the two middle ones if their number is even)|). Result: 0.11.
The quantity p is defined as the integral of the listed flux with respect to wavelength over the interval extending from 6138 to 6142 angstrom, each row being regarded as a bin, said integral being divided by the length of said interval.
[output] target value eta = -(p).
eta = -6.0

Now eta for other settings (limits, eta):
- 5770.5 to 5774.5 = -6.5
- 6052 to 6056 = -6.6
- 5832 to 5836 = -6.3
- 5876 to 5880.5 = -6.5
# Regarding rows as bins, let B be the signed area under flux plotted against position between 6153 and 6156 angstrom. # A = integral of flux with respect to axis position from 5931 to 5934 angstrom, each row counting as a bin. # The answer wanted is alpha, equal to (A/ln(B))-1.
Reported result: 5.2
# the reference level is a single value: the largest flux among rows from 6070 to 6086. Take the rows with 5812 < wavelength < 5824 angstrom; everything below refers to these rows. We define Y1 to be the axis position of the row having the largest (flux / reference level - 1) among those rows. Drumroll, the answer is 5821.90 angstrom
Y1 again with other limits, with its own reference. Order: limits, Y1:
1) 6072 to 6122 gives 6072.46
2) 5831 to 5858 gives 5831.29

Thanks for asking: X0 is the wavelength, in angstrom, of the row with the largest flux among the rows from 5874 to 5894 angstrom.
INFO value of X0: 5874.41 angstrom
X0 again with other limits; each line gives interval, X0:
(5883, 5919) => 5915.13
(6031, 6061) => 6033.43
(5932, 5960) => 5952.02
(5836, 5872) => 5838.01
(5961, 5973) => 5961.62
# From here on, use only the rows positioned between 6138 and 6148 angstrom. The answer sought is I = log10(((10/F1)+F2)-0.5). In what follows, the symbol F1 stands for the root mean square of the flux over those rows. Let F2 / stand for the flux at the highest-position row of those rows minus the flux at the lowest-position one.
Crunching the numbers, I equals 0.25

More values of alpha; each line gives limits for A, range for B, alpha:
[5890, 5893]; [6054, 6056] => 4.8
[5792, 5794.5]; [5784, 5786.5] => 4.7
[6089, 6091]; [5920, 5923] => 2.9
